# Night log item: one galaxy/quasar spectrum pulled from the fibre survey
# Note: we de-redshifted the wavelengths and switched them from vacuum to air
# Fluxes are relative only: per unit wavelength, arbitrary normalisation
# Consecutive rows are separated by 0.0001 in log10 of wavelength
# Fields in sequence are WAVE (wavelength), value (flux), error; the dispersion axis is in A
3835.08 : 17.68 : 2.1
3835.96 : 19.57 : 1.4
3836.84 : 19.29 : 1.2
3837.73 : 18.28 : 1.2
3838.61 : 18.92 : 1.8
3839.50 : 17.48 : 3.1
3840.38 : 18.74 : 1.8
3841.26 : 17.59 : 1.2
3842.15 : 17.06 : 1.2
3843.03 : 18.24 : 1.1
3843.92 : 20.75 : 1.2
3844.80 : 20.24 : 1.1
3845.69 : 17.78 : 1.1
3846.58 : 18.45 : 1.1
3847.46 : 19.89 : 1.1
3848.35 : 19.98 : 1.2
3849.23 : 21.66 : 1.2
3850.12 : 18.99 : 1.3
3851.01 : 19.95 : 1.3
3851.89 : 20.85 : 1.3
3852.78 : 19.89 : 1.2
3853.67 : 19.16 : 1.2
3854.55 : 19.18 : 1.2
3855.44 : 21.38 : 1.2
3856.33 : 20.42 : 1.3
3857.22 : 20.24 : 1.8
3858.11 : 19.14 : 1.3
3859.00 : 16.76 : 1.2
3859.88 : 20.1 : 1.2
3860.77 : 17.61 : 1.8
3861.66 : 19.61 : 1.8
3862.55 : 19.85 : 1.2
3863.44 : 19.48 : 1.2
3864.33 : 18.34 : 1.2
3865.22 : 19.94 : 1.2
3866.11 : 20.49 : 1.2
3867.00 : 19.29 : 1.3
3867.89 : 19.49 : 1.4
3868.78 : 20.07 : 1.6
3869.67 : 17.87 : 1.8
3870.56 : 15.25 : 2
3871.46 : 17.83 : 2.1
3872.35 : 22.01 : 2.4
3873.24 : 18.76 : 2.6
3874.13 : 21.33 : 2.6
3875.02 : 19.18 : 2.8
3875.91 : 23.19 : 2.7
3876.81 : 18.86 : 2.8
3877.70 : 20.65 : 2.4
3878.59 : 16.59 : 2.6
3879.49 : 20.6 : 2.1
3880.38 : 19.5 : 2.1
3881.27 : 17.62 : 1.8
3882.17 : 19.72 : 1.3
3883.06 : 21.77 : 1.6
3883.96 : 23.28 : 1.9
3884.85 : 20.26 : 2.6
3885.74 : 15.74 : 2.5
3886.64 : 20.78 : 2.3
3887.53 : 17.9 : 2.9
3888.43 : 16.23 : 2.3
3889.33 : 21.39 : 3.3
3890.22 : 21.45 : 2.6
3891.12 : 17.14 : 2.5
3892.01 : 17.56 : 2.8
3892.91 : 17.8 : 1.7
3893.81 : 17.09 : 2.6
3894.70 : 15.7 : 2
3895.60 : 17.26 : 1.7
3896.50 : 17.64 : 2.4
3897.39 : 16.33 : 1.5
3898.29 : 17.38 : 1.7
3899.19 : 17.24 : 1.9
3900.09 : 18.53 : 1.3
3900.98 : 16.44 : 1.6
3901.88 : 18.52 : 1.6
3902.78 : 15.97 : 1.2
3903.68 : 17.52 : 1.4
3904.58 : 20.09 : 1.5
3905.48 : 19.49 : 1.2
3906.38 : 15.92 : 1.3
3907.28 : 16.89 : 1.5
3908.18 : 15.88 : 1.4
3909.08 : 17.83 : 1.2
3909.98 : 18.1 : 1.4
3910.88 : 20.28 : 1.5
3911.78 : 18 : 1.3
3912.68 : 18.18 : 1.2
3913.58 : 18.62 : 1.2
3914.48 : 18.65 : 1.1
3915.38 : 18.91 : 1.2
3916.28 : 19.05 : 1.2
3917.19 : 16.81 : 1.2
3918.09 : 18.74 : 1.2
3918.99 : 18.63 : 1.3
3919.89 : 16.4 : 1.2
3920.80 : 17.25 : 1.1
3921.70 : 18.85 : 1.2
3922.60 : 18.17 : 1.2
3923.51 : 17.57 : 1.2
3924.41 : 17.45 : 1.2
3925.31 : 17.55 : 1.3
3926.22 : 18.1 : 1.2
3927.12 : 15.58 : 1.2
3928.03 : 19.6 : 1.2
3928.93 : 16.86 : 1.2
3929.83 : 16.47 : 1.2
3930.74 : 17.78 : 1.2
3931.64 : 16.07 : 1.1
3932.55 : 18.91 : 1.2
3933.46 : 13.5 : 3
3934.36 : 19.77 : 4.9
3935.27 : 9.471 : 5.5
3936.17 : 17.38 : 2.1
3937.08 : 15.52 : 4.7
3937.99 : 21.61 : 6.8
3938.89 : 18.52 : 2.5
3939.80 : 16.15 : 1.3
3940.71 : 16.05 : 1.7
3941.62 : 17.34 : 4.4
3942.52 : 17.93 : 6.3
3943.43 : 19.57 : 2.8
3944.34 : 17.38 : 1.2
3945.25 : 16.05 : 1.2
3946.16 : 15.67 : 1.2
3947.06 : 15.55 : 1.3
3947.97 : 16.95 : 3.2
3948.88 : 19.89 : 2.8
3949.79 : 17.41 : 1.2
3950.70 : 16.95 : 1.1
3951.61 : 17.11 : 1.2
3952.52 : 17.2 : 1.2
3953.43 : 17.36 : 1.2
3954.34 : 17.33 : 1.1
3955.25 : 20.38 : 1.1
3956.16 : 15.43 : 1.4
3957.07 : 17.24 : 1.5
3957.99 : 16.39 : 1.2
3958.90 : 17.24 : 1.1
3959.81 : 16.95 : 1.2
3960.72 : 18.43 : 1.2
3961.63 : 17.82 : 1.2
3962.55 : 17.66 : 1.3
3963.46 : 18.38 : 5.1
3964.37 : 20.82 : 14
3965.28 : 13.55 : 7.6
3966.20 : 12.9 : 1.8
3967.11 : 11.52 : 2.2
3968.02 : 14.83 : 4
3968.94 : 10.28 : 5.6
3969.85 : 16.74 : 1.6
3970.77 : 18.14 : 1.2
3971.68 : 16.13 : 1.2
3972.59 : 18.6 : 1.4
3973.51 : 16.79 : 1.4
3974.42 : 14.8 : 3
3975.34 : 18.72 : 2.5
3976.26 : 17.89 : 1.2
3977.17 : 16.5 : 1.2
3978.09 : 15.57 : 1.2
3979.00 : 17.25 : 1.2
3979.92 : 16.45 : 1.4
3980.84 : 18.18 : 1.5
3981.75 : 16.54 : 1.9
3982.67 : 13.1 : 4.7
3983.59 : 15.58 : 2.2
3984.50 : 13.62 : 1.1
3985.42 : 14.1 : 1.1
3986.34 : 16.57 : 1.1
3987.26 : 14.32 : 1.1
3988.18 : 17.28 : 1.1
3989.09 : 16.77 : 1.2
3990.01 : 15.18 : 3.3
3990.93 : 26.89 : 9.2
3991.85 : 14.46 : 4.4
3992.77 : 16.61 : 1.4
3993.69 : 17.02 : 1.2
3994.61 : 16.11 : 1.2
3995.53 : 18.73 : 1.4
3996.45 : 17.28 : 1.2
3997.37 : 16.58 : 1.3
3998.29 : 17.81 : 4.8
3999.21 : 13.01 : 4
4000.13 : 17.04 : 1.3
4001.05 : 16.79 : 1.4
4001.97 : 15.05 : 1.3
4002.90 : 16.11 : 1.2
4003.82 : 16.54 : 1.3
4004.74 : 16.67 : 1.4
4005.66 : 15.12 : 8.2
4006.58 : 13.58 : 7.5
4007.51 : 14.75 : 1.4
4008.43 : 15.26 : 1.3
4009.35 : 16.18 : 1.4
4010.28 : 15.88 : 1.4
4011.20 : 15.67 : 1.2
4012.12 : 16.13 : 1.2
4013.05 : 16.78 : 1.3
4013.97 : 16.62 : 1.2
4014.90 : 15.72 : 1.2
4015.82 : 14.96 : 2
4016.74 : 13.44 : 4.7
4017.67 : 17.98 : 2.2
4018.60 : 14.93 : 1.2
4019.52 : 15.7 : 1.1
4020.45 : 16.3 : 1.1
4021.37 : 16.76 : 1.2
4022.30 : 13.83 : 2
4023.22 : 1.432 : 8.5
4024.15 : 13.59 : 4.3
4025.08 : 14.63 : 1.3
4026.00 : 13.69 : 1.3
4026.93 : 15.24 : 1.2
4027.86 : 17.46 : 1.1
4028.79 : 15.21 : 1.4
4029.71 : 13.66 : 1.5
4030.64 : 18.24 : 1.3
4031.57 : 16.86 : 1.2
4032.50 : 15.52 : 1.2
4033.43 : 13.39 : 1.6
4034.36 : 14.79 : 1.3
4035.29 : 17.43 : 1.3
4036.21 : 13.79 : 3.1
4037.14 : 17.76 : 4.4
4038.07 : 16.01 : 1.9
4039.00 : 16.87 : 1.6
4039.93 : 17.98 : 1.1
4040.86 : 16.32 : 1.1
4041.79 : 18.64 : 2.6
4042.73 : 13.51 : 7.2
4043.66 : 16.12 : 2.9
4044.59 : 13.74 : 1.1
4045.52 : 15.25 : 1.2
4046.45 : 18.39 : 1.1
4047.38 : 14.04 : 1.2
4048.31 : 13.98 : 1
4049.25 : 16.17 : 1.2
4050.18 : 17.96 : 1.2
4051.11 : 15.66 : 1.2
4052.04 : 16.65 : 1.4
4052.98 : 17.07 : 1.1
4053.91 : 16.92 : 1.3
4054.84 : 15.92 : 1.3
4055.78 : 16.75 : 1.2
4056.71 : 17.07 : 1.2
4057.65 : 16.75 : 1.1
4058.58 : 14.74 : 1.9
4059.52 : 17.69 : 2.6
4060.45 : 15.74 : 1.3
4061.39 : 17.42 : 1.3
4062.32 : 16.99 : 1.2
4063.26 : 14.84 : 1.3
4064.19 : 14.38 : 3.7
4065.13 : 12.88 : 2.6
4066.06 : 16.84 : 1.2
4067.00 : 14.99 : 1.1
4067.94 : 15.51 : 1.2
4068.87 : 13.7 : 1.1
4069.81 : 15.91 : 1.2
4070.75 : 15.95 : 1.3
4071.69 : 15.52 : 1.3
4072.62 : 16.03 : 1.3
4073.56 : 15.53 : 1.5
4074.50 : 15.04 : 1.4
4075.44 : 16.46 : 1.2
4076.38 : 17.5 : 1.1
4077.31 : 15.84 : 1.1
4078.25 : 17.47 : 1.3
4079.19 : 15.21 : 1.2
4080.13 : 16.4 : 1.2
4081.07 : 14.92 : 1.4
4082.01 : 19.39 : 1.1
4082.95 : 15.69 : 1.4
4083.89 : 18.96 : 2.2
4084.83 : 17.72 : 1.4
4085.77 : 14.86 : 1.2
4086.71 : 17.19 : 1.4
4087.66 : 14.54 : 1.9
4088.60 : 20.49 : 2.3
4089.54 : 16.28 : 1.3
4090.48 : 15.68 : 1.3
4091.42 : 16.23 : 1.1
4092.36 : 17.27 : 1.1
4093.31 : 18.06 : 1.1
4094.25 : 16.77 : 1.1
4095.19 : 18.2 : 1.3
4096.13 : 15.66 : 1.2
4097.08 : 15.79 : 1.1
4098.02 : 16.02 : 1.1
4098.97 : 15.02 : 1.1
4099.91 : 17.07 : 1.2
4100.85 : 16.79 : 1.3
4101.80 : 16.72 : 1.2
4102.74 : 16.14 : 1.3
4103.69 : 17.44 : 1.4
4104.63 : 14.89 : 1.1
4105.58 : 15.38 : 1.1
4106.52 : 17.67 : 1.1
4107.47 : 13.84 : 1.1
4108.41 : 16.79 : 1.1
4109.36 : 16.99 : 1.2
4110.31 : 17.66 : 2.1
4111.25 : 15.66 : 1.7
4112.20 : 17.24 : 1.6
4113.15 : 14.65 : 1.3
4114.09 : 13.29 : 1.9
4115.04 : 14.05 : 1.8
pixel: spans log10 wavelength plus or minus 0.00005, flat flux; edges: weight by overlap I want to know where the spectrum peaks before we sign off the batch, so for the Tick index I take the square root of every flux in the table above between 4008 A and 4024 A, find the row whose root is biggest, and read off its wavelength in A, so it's 4017.67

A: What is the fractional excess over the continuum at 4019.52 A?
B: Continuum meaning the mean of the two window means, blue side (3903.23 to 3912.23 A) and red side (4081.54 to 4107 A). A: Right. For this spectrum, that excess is -0.10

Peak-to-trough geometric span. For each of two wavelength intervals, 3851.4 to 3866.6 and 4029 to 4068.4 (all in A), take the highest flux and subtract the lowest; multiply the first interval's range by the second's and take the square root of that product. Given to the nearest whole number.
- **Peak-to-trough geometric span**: 5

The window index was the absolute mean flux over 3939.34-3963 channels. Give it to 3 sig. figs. 17.3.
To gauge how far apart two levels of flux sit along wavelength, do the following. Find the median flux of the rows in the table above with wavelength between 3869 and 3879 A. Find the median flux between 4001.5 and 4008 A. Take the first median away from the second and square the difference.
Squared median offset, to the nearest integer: 14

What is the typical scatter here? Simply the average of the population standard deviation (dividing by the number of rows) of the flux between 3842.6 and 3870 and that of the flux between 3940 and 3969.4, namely 1.68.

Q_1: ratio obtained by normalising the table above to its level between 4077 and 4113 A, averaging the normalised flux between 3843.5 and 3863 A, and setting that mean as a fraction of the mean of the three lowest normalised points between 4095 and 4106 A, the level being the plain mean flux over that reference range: 1.30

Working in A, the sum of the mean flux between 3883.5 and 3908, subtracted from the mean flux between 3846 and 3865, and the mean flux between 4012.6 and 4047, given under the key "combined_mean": 16.9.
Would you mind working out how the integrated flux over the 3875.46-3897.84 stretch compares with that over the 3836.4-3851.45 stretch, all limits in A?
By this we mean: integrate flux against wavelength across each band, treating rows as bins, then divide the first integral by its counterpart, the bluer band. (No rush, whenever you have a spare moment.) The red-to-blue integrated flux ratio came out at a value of 1.5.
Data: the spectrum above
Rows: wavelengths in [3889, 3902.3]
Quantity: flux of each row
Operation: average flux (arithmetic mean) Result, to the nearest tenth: 17.8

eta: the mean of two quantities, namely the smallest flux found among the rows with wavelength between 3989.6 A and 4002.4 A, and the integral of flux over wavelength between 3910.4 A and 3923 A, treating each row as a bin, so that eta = 122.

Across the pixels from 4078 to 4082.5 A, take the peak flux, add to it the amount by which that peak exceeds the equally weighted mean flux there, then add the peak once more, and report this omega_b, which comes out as 41.5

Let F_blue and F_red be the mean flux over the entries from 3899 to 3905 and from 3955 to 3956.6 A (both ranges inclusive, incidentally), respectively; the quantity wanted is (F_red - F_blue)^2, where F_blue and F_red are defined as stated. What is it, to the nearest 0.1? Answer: 0.0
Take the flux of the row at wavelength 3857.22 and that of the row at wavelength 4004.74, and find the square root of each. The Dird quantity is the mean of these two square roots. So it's 4.29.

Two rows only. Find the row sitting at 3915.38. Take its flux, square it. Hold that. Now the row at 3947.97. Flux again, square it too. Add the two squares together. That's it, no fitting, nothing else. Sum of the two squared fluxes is 645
